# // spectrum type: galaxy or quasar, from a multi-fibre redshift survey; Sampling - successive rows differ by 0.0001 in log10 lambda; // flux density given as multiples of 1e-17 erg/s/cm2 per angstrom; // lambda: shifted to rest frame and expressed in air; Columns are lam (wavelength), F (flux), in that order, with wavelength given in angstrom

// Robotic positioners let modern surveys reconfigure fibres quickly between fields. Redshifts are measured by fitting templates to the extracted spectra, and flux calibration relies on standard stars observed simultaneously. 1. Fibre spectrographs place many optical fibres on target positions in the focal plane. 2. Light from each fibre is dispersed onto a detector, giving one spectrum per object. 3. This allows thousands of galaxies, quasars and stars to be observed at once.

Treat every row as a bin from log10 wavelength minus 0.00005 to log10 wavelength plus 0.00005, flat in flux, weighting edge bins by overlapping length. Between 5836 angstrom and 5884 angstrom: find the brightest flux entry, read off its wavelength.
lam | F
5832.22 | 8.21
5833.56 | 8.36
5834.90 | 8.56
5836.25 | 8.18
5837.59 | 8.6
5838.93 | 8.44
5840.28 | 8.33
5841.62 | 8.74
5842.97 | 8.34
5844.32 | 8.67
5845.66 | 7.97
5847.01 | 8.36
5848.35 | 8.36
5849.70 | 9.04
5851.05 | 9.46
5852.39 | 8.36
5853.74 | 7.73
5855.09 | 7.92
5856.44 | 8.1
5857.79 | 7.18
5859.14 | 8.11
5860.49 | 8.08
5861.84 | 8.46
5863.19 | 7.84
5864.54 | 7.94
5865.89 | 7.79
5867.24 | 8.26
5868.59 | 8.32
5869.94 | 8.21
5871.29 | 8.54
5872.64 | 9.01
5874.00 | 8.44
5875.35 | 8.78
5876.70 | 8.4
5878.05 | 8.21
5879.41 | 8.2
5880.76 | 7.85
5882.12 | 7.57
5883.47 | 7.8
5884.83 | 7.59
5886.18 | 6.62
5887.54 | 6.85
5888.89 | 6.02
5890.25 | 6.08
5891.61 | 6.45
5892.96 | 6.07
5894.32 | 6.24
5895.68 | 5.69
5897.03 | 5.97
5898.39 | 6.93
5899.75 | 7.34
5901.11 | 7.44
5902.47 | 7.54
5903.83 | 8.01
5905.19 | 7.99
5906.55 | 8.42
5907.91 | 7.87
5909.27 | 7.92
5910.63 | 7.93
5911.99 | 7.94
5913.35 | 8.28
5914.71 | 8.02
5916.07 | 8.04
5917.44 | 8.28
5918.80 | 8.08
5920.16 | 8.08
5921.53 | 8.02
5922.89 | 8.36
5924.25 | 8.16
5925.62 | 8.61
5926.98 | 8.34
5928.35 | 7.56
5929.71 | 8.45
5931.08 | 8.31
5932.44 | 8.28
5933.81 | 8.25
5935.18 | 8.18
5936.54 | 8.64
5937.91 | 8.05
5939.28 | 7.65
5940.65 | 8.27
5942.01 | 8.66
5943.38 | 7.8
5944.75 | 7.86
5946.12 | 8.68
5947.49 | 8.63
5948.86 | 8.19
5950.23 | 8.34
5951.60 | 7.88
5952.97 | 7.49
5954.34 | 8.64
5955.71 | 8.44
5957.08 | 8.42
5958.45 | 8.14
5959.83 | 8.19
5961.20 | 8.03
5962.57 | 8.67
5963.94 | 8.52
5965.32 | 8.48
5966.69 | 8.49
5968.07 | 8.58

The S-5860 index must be 5851.05 angstrom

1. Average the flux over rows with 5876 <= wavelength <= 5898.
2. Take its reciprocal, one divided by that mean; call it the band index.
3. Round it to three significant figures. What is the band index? 0.143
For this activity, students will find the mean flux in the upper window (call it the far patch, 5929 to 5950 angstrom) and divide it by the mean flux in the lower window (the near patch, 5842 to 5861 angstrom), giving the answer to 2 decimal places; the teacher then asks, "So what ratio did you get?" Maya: 1.00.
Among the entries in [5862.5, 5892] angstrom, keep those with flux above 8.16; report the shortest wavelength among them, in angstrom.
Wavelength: 5867.24 angstrom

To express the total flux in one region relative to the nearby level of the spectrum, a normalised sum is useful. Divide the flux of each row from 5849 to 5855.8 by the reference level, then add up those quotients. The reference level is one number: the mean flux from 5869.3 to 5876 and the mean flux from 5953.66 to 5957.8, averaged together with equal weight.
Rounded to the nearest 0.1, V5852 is 5.0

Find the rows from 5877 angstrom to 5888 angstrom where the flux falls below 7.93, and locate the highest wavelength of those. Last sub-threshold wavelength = 5887.54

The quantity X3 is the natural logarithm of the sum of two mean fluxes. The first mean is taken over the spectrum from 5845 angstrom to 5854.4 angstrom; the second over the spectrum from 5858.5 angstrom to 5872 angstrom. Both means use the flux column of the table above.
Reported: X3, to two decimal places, 2.81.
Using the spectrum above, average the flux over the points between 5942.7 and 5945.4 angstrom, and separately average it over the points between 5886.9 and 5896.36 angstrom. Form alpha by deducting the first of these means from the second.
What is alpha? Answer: -1.6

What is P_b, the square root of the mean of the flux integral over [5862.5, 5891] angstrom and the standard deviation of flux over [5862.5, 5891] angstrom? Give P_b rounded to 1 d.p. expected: 10.6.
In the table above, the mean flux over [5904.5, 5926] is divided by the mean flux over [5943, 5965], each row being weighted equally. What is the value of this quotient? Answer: 1.0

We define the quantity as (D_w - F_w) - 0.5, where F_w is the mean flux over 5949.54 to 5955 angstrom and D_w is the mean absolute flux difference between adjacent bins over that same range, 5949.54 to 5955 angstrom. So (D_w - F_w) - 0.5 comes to -7.9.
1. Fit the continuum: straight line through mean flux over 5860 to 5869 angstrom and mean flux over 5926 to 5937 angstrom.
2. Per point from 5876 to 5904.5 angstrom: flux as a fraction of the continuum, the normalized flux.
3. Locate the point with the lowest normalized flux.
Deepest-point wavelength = 5895.68 angstrom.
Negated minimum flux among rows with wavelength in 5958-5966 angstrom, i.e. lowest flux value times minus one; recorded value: -8.0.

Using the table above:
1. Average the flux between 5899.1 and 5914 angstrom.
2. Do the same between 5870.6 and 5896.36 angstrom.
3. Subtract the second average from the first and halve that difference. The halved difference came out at 0.25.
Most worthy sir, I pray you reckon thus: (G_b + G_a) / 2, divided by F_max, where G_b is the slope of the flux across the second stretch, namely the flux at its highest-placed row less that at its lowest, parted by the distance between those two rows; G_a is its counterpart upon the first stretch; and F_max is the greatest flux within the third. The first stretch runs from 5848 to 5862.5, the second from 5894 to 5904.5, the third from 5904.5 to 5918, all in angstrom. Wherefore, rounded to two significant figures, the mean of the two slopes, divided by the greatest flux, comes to 0.011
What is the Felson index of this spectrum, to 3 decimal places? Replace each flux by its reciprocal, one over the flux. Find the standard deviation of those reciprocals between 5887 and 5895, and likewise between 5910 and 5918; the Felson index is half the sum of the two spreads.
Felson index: 0.005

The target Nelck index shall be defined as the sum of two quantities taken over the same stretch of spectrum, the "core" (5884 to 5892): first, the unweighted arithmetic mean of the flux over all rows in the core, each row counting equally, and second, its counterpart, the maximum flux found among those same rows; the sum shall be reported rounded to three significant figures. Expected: 14.2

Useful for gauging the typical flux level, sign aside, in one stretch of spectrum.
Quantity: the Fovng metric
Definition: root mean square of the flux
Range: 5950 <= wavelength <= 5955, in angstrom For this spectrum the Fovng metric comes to 8.10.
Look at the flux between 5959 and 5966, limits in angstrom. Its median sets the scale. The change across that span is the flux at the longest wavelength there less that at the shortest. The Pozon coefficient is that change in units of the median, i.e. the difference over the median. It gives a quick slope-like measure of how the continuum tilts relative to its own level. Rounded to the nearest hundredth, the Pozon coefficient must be 0.03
